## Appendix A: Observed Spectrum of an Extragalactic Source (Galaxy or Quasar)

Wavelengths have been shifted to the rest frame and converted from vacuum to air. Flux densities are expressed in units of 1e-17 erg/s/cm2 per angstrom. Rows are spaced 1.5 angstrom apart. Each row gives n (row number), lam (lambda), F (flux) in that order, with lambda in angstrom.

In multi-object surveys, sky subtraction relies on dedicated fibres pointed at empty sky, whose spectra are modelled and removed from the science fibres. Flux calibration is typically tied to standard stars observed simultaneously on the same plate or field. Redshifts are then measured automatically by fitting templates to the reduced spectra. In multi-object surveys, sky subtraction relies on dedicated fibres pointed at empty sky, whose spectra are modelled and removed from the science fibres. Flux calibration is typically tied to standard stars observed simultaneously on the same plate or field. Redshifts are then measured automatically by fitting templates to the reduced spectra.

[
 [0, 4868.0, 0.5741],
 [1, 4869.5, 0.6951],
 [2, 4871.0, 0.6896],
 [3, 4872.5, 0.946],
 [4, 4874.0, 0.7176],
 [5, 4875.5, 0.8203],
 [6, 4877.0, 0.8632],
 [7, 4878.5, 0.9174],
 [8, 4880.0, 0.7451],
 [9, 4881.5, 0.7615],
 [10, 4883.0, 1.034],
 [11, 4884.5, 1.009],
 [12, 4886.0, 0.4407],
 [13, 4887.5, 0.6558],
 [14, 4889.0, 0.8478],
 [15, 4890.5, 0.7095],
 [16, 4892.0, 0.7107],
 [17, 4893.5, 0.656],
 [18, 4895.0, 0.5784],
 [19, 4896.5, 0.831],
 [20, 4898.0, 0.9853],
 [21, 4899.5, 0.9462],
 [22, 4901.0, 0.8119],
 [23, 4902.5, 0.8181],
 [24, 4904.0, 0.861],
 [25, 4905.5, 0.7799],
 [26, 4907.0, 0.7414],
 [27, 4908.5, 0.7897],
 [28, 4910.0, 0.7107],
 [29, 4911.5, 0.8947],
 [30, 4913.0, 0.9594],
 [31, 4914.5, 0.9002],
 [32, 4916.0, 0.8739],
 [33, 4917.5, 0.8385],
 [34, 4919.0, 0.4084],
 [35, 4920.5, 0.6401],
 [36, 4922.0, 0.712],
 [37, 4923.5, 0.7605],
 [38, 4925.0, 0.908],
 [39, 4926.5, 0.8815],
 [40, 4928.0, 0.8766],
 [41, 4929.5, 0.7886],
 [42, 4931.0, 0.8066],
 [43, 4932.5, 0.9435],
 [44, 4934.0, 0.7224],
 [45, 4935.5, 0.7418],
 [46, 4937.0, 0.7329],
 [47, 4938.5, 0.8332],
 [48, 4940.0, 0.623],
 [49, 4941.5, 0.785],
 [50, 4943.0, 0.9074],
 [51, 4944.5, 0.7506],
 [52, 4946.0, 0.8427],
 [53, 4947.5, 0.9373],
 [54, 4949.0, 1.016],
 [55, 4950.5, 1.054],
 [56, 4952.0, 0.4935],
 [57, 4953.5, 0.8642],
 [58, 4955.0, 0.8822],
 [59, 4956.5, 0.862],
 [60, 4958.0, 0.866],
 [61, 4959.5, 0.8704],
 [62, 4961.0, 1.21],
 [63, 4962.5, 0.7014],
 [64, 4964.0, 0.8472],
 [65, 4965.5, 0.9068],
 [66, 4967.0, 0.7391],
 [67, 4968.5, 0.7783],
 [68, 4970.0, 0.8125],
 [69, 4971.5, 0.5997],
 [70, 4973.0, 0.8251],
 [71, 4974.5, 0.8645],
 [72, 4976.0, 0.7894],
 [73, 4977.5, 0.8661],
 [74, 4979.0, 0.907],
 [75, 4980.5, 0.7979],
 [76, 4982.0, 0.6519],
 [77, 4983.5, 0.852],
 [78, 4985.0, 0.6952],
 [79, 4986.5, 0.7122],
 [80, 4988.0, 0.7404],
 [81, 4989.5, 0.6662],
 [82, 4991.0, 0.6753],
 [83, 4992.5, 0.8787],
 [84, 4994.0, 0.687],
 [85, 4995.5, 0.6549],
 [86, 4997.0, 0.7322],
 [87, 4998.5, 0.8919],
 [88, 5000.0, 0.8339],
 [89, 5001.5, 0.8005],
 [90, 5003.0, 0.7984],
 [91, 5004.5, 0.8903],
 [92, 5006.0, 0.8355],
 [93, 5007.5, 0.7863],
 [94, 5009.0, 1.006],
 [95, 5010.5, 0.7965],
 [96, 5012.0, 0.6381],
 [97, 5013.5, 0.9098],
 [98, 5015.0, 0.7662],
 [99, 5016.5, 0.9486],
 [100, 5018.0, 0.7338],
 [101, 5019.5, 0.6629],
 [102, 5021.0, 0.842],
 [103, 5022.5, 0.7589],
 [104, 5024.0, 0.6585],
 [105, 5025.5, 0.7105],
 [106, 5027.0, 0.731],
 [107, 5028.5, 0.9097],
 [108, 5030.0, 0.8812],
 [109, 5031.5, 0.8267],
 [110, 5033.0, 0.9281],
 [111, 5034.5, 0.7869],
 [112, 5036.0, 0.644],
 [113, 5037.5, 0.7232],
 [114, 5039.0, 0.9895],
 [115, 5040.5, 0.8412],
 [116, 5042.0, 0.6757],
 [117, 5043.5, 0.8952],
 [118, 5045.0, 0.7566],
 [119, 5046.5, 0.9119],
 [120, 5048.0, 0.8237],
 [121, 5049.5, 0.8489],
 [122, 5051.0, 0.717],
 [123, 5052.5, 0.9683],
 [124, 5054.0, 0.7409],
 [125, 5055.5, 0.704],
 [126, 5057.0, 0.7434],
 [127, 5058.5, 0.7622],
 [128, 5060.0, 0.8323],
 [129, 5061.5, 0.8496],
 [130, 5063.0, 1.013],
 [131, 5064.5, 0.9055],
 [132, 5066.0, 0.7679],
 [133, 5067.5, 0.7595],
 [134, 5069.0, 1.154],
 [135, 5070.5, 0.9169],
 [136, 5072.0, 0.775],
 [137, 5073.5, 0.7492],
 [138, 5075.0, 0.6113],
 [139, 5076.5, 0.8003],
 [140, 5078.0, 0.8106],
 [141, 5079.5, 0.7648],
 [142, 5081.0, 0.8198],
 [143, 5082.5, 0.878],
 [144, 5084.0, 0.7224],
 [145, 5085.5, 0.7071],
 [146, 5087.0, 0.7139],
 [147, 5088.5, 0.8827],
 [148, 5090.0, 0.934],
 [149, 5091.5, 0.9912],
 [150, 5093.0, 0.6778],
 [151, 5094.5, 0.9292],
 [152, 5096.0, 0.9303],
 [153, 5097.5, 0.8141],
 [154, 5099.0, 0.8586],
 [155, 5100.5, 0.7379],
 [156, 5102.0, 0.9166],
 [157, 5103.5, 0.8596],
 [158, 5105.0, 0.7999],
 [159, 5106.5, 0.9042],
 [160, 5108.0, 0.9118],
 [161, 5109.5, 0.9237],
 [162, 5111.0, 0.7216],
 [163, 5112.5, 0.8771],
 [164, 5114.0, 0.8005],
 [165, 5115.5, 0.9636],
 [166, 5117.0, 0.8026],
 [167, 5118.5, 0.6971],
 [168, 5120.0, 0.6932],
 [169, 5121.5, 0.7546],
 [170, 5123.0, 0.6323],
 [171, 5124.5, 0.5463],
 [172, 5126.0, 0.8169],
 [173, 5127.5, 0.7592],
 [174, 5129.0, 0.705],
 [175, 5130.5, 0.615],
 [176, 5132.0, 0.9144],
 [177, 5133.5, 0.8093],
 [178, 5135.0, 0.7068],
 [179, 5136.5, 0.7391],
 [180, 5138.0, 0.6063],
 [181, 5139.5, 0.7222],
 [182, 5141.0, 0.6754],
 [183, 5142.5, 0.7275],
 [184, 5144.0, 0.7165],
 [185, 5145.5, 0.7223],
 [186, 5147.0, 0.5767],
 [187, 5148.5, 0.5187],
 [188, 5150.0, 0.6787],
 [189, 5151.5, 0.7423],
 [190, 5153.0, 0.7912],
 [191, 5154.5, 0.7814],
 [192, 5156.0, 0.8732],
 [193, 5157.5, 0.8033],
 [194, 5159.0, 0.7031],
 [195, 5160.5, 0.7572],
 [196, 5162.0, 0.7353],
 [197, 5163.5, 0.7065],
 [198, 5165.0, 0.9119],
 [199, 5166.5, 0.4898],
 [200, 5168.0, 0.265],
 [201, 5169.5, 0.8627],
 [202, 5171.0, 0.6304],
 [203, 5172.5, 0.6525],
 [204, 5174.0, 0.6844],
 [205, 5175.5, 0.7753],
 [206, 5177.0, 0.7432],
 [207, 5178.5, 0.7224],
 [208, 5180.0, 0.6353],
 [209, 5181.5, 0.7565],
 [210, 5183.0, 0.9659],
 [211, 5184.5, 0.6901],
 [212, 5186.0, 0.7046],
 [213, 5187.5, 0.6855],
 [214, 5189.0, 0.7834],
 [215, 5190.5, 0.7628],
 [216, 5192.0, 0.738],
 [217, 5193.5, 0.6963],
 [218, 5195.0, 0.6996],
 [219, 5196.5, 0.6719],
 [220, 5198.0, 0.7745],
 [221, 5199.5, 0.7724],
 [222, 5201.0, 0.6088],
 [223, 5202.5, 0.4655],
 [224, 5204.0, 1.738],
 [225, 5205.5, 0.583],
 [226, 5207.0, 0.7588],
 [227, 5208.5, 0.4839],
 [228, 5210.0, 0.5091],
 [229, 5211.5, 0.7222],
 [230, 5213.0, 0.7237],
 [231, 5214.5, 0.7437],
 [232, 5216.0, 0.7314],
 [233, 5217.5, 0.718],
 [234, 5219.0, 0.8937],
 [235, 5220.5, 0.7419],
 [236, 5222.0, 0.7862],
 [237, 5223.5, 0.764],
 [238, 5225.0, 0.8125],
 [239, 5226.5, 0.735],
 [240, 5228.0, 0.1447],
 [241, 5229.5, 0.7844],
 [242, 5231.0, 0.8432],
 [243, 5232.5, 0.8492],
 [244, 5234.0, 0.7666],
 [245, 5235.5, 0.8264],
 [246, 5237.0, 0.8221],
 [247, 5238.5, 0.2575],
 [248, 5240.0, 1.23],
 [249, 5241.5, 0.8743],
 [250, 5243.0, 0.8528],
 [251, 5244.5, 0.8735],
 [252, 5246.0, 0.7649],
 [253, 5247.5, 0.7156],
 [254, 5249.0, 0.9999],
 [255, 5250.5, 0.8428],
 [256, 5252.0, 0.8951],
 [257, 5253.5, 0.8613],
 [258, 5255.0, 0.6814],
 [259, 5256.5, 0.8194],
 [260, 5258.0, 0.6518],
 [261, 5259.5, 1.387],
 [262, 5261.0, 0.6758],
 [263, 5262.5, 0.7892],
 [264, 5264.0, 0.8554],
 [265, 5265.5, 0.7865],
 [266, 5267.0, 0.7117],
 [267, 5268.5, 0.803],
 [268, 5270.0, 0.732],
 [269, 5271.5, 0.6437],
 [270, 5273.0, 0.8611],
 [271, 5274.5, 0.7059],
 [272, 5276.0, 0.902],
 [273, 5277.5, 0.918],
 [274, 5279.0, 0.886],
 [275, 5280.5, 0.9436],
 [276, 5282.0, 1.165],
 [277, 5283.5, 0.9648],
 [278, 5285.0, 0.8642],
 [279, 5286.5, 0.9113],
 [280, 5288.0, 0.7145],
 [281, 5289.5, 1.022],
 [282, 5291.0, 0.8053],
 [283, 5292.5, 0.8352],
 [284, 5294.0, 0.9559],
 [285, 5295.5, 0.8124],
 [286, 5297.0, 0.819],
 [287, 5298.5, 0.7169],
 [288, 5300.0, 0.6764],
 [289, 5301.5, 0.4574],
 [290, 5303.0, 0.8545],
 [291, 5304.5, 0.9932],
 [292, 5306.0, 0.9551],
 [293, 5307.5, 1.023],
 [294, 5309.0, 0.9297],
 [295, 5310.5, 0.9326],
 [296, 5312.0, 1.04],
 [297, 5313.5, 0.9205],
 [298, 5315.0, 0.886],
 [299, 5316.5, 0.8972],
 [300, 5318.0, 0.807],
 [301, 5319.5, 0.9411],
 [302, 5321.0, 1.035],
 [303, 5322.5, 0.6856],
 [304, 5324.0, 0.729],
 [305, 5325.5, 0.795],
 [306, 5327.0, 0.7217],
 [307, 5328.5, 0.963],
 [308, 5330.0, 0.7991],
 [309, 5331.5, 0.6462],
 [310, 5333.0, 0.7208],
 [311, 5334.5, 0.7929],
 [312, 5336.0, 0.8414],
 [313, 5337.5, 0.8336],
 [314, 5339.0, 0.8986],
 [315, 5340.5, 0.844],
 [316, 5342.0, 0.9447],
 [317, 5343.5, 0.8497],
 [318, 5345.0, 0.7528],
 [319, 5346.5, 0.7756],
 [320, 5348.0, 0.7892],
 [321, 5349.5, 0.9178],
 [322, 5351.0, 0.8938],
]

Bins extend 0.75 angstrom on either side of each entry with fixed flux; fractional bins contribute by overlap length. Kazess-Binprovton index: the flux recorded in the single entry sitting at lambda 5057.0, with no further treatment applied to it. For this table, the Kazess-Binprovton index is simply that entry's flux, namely 0.7434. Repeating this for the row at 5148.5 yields 0.5187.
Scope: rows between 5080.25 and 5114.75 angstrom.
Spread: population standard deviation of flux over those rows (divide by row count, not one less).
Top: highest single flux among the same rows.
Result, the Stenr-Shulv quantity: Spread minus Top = -0.90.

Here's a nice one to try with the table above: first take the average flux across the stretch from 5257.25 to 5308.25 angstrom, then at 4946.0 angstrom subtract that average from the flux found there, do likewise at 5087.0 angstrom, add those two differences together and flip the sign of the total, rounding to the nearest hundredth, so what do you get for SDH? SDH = 0.14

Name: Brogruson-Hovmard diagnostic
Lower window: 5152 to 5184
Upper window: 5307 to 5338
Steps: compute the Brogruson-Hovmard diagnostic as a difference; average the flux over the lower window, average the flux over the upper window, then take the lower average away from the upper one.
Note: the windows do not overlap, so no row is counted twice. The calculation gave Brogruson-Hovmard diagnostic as 0.13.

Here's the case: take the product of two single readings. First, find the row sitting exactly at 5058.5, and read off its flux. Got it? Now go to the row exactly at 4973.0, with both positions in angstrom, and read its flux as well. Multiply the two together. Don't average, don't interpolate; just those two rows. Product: 0.63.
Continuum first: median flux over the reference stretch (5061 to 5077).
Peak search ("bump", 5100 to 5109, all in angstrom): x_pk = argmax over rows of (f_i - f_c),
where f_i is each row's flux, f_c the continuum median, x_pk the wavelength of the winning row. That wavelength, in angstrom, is 5102.0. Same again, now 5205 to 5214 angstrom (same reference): 5207.0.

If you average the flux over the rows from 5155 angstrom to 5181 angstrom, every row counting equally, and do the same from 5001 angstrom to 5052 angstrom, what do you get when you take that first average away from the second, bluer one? 0.10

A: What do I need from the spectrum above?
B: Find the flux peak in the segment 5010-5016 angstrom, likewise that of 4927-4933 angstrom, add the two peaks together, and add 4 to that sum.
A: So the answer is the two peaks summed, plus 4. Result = 5.85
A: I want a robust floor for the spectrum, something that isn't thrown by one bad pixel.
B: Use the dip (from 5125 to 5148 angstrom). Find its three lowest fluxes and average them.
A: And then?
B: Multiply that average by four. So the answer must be 2.4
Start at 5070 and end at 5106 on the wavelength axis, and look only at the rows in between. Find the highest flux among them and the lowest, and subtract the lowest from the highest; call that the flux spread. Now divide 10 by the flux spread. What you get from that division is 26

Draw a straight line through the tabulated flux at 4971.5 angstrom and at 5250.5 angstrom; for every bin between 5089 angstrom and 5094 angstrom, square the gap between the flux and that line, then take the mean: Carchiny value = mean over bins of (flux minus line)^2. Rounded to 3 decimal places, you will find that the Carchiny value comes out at 0.045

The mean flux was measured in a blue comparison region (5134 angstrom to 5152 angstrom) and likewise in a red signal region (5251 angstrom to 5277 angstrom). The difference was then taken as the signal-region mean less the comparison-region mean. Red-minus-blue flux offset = 0.13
